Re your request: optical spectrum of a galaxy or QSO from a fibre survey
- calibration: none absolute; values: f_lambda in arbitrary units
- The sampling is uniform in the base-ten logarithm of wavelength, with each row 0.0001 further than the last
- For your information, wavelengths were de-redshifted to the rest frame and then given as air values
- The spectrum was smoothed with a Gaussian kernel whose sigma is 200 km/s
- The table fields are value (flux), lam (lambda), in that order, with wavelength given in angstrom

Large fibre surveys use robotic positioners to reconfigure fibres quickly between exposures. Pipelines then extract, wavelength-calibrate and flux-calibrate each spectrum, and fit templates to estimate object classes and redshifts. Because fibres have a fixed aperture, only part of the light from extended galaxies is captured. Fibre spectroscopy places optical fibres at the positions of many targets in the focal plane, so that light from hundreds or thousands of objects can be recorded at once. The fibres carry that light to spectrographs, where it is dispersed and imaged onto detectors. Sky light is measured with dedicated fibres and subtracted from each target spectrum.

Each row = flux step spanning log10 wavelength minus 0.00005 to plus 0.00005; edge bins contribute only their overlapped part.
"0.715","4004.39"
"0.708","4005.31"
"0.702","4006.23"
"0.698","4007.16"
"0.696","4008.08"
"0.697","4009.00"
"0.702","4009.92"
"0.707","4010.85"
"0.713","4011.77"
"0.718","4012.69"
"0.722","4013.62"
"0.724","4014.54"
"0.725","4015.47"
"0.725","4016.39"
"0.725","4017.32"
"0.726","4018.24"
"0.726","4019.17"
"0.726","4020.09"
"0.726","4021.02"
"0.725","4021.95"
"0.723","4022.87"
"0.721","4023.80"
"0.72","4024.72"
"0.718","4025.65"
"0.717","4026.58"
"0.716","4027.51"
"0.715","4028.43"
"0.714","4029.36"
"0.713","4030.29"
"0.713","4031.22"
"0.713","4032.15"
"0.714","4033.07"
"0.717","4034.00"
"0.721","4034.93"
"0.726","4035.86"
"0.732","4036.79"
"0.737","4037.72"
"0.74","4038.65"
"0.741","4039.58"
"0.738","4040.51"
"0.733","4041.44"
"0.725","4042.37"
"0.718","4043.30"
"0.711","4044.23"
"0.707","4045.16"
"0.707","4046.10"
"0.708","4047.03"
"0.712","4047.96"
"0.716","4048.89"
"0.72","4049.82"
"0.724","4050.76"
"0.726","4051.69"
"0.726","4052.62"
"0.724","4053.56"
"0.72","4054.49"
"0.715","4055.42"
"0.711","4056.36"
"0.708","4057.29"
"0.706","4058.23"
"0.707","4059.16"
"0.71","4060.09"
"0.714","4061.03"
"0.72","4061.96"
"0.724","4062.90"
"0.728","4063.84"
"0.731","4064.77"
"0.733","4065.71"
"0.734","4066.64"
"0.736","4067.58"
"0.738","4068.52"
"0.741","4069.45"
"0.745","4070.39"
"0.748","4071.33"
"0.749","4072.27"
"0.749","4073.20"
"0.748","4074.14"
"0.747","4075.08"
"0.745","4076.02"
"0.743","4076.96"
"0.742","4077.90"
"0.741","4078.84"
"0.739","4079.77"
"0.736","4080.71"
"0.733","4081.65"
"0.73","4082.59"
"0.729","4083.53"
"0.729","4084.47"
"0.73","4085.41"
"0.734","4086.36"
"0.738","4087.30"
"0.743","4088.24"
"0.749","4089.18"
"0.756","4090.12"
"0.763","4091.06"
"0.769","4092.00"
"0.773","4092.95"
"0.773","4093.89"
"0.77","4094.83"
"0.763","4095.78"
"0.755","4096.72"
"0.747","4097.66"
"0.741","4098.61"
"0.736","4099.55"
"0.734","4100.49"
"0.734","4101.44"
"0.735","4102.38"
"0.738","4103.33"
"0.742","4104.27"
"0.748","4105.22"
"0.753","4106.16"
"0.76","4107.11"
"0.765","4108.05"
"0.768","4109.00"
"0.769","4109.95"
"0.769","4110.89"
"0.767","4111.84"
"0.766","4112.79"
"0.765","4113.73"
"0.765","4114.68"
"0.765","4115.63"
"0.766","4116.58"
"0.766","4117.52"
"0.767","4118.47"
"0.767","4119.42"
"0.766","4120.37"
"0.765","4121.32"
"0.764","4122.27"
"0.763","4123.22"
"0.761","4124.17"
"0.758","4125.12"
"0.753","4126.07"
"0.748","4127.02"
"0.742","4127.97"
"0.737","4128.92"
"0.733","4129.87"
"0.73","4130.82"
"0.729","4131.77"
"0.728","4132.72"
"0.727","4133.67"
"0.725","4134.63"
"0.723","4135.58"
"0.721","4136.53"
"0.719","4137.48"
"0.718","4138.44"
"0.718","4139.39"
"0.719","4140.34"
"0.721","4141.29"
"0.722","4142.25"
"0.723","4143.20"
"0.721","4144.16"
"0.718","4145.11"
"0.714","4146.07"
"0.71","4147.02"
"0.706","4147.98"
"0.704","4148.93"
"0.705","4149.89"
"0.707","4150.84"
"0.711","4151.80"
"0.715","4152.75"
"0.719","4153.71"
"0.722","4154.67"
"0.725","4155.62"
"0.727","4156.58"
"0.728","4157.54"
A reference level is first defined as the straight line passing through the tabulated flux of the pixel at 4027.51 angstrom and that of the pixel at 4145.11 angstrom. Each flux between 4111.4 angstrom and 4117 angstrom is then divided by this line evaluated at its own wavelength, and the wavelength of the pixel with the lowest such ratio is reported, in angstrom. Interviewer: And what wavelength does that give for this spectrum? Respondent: 4115.63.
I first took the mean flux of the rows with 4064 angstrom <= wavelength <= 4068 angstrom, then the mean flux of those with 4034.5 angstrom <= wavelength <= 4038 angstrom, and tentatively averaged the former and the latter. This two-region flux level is 0.731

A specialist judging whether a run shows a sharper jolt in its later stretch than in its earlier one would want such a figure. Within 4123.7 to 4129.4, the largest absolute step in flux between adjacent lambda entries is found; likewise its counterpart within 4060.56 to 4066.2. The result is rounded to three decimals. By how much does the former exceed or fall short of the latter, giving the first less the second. 0.000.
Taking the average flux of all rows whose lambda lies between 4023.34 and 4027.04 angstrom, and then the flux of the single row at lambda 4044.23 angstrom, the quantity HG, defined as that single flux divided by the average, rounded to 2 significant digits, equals 0.99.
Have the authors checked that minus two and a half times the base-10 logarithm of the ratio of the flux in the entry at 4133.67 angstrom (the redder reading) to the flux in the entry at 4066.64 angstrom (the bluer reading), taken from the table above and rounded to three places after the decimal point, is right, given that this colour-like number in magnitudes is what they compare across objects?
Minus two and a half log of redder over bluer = 0.010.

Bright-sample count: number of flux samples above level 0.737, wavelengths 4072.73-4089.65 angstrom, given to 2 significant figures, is 11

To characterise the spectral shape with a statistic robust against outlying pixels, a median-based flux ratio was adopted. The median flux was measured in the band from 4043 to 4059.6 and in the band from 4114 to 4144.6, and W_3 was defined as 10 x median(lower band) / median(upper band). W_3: 9.7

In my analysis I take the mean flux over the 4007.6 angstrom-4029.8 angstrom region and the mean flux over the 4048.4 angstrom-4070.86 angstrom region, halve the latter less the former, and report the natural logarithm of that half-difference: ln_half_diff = -5.9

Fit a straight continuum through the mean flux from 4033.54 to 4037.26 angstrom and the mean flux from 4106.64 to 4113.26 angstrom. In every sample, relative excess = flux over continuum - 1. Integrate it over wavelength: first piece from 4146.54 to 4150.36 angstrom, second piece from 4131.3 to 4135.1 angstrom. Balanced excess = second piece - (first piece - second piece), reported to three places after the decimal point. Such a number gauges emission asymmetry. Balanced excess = -0.113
